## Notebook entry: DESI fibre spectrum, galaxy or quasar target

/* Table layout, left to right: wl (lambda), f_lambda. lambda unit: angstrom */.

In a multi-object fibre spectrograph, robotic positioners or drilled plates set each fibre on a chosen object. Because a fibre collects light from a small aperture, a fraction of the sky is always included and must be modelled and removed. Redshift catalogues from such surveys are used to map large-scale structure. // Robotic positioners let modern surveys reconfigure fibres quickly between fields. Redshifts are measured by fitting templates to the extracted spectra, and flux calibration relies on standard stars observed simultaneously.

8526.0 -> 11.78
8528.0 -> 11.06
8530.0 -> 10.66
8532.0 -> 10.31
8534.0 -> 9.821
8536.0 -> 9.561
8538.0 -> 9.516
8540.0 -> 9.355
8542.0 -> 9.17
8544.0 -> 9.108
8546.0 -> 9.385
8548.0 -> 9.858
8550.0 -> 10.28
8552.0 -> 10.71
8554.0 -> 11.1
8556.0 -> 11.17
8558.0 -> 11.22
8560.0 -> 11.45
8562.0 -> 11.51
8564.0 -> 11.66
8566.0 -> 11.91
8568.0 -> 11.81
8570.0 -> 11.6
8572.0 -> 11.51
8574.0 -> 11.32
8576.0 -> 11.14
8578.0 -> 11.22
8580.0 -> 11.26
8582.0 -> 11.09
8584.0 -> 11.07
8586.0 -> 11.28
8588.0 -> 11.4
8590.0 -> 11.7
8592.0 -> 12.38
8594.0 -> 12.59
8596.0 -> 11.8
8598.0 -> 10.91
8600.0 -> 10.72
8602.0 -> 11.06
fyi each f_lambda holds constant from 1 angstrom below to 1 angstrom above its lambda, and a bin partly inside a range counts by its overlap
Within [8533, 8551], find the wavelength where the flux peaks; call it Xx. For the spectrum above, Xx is 8550.0 angstrom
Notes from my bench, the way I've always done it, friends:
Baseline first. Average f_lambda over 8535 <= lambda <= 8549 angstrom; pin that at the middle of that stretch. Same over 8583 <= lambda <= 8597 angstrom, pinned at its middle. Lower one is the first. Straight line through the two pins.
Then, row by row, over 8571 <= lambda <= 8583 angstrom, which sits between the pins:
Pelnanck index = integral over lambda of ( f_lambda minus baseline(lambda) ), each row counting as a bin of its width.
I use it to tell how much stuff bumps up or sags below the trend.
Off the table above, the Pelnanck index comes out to 1.7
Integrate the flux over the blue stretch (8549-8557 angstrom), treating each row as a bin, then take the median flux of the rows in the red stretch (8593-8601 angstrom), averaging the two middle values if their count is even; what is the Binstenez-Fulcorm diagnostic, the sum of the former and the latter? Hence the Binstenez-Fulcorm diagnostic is 98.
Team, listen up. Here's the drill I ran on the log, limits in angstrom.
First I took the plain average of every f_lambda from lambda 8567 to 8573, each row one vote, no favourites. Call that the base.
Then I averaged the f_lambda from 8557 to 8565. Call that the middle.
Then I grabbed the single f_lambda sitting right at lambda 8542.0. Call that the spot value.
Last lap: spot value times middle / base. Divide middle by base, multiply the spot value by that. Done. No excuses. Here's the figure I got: 9.0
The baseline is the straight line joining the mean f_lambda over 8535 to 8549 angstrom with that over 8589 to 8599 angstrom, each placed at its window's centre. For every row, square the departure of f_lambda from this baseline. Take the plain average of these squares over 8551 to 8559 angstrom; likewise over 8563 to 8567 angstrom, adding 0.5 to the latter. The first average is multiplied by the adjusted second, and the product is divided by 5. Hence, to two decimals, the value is 0.45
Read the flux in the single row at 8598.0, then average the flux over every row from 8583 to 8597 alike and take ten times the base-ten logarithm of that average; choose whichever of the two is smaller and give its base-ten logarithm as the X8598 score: 1.03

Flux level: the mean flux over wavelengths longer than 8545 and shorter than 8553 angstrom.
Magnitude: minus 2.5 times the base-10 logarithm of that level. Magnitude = -2.51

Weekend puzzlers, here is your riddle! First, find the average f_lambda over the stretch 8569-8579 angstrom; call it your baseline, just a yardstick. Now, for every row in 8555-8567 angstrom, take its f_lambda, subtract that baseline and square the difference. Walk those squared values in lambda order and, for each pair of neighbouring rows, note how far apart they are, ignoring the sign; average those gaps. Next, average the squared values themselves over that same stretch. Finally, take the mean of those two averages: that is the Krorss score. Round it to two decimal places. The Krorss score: 0.07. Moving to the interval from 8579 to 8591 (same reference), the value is 0.05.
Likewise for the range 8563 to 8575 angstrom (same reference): 0.11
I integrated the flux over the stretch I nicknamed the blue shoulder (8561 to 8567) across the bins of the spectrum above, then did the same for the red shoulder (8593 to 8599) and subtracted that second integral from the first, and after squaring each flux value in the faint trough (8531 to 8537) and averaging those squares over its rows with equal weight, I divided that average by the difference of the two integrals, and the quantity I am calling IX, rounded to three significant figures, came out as -223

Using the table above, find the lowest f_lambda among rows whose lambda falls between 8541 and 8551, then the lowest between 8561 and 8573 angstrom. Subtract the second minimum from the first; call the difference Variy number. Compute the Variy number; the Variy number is -2.4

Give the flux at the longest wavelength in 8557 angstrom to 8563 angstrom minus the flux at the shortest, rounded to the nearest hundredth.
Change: 0.29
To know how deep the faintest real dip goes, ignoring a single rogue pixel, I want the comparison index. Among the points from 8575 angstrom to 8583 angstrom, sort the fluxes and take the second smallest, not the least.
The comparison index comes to 11.14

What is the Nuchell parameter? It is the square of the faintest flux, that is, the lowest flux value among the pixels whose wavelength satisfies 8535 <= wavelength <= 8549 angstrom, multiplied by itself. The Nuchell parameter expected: 83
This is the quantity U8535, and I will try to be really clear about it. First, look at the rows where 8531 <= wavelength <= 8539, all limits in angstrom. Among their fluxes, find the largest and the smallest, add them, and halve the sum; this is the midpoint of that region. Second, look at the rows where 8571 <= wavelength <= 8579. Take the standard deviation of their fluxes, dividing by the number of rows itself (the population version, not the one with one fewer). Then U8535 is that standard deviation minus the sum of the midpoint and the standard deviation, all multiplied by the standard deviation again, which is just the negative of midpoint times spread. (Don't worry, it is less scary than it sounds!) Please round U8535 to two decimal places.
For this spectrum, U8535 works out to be -1.37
